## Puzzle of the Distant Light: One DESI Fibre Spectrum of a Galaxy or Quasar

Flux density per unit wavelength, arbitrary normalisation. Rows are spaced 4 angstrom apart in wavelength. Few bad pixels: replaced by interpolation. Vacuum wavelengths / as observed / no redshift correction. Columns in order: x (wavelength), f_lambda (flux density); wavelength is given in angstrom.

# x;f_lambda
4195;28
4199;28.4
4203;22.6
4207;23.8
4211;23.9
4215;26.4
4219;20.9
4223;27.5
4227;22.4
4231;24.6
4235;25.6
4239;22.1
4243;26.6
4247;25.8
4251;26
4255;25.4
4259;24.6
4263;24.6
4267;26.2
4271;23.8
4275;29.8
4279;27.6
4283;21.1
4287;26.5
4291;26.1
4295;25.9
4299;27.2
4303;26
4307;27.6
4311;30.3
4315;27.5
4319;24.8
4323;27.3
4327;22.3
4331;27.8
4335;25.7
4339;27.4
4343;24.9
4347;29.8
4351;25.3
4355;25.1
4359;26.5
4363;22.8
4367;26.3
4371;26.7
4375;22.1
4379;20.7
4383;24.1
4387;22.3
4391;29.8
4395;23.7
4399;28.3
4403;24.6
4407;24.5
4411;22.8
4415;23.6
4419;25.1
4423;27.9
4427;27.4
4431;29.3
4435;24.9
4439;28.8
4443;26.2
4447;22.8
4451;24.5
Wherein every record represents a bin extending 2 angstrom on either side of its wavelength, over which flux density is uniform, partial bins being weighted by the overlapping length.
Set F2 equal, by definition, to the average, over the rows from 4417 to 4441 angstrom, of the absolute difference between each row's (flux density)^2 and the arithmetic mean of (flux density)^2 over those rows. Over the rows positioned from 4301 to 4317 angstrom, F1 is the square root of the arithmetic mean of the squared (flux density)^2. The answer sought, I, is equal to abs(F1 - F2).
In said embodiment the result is 703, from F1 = 783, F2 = 80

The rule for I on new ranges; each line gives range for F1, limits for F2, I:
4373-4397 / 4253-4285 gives 497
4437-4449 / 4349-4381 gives 598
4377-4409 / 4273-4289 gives 509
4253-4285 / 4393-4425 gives 583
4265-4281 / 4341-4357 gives 638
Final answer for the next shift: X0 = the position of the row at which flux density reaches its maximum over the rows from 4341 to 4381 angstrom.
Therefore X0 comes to 4347 angstrom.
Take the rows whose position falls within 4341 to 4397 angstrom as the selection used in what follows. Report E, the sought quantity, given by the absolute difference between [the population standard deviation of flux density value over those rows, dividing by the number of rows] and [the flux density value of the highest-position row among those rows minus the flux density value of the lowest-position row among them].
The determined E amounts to 3.8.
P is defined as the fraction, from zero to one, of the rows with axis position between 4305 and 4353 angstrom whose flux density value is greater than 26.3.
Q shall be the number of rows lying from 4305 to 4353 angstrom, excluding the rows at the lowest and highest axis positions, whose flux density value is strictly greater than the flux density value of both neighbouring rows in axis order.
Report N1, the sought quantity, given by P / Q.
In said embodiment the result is 0.117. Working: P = 0.58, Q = 5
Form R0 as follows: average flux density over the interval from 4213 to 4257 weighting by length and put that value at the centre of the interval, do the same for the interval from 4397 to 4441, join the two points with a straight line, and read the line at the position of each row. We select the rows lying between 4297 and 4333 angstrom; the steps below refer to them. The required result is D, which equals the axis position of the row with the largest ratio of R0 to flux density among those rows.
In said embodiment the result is 4327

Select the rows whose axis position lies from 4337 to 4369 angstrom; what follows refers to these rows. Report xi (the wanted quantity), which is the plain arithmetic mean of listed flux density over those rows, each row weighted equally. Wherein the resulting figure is 26.0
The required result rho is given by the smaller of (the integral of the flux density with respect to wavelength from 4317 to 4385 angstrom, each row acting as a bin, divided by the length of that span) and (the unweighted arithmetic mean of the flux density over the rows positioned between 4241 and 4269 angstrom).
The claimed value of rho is 25.3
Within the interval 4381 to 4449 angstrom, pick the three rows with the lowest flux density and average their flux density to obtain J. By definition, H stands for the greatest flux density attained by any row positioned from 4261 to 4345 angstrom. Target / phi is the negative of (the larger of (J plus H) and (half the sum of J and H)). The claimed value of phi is -52.9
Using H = 30.3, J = 22.6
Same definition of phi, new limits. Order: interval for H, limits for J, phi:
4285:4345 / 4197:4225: -52.7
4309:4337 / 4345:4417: -52.0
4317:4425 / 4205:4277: -51.6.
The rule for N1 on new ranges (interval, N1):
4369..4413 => 0.091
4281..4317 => 0.185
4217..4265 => 0.042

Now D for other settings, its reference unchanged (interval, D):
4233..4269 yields 4239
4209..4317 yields 4283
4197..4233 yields 4219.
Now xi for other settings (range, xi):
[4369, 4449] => 25.3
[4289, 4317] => 27.2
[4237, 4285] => 25.3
